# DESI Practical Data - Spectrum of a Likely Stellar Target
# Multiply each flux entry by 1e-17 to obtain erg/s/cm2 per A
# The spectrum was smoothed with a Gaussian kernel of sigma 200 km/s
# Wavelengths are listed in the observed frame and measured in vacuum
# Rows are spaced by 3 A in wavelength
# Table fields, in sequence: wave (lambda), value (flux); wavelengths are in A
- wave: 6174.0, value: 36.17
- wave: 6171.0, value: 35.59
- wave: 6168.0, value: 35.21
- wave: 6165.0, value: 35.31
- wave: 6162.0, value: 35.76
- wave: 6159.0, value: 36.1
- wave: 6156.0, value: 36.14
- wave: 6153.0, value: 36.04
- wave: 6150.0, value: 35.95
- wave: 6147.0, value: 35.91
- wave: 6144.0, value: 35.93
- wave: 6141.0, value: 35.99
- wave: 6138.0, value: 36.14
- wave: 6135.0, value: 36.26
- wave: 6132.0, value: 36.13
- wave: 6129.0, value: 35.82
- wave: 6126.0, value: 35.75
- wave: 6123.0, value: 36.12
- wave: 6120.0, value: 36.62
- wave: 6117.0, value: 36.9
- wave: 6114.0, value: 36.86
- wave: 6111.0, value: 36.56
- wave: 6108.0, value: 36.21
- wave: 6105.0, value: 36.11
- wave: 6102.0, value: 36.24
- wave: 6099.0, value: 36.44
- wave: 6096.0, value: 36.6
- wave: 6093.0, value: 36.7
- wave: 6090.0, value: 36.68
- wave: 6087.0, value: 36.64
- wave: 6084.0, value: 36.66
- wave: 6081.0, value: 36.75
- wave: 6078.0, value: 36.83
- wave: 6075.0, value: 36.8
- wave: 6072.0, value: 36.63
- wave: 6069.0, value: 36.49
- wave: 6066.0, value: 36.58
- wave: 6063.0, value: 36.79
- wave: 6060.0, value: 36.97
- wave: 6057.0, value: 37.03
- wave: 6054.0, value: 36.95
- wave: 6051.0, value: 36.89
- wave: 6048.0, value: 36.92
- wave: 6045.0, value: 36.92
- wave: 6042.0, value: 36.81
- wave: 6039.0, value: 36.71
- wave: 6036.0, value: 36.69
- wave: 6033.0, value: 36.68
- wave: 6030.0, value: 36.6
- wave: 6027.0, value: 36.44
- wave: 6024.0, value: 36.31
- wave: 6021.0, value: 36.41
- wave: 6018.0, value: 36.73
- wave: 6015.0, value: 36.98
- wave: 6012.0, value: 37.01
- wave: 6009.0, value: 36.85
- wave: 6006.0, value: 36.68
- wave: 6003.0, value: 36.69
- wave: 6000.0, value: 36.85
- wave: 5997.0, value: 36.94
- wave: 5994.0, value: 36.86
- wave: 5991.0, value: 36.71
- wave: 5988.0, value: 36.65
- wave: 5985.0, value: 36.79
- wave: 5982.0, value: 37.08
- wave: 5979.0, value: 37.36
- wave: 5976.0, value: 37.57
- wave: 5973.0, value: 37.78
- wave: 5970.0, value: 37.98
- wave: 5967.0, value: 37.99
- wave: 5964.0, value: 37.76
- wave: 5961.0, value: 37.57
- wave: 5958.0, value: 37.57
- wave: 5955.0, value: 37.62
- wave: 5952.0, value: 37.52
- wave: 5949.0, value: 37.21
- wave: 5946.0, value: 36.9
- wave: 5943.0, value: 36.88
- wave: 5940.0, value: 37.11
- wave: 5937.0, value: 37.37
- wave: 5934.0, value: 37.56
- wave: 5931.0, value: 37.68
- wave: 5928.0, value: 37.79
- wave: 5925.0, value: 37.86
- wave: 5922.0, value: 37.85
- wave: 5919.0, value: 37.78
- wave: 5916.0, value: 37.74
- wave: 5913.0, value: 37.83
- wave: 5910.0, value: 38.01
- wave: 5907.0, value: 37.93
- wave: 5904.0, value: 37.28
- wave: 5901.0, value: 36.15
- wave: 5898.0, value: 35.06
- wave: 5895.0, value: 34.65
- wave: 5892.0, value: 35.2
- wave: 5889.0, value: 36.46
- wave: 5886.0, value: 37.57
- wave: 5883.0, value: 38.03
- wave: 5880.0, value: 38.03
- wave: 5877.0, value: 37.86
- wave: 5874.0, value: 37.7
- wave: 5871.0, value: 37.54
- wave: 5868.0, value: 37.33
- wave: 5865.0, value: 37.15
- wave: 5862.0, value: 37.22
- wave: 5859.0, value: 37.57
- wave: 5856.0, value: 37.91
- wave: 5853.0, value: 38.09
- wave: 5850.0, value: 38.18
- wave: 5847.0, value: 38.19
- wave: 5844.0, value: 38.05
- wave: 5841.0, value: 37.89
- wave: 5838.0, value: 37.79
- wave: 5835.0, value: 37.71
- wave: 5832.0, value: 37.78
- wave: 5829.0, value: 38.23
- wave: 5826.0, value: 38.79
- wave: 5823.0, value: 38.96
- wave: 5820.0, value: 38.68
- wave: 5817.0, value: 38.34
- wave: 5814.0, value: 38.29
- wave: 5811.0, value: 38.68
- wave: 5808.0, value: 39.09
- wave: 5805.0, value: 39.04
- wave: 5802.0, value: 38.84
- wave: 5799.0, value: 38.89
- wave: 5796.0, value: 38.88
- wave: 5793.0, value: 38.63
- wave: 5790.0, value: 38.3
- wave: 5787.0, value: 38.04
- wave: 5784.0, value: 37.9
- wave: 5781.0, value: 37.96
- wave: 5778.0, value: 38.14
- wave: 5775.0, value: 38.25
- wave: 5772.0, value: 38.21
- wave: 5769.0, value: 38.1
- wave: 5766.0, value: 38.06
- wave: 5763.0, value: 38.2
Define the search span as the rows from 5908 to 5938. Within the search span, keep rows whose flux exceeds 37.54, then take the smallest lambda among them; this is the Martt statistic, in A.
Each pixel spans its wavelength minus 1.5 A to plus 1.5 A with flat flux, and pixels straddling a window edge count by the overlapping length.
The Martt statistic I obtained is 5910.0 A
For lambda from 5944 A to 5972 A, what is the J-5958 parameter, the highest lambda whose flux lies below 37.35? 5949.0 A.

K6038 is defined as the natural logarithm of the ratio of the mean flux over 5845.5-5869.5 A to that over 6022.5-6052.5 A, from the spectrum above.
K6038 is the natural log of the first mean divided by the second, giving 0.027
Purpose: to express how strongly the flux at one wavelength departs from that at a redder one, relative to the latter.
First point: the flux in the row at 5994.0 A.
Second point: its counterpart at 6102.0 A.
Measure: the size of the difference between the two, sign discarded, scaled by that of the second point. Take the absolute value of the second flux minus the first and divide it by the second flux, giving 0.017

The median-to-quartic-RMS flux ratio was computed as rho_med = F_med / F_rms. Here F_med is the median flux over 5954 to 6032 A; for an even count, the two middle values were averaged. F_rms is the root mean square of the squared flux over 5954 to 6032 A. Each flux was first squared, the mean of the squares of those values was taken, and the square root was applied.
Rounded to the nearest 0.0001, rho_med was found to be 0.0268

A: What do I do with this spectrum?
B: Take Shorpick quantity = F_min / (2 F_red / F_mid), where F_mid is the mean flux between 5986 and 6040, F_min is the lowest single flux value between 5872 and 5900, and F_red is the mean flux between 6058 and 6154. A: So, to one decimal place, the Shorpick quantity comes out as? 17.5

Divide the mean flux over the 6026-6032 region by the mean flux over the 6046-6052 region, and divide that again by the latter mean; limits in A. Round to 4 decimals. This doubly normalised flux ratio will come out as 0.0268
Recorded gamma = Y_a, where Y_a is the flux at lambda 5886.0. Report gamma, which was 37.57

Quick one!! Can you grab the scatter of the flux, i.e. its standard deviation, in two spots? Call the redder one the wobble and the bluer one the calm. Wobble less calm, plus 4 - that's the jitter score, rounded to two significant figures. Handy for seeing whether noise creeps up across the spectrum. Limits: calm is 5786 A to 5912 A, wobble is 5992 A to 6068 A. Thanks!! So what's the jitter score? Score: 3.2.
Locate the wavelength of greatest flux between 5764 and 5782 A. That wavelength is 5775.0 A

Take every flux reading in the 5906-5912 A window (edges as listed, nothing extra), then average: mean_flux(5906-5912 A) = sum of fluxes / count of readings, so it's 38.0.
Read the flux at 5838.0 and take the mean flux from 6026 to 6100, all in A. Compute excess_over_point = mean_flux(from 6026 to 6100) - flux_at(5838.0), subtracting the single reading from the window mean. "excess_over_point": -1.06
